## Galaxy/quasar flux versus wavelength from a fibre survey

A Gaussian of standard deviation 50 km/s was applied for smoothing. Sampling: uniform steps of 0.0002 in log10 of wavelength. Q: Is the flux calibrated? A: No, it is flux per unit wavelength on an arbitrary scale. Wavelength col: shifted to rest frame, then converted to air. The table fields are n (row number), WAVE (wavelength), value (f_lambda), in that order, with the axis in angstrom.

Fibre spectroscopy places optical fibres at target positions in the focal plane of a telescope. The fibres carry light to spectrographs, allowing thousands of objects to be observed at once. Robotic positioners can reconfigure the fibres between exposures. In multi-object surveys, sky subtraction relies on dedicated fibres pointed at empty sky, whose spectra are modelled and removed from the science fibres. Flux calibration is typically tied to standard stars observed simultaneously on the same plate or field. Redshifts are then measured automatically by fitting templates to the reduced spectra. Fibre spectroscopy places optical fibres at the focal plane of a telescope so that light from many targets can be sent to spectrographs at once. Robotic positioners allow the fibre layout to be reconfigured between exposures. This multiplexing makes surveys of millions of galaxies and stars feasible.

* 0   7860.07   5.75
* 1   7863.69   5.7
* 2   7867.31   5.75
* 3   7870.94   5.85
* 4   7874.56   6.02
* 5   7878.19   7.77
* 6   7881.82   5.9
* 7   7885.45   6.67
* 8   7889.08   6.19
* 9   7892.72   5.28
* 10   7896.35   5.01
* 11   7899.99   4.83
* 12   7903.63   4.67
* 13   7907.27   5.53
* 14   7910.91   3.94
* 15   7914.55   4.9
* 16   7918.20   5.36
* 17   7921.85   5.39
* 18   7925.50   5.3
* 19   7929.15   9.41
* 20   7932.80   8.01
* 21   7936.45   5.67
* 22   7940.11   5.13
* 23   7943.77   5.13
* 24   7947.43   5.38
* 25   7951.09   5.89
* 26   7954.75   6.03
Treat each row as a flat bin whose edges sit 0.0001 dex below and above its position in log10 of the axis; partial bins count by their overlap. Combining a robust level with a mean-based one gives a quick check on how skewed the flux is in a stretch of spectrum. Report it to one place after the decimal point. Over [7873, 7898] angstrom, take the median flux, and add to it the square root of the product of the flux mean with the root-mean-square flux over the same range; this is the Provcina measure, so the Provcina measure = 12.2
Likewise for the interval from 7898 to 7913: 9.5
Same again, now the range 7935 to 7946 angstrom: 10.4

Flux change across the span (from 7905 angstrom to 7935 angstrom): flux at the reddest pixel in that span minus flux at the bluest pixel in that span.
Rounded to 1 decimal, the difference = 2.5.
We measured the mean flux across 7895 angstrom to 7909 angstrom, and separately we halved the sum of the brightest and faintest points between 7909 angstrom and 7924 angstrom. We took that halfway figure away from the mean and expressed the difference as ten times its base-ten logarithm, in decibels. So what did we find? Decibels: -5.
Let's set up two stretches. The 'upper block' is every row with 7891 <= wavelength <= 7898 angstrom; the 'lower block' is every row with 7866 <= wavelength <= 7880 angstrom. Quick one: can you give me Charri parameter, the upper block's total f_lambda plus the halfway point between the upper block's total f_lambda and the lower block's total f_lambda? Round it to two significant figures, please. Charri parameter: 28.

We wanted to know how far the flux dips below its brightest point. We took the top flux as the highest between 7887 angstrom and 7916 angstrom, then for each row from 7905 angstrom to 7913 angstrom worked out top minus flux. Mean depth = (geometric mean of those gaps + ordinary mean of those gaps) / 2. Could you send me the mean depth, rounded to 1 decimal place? 1.3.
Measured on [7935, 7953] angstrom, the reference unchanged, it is 0.7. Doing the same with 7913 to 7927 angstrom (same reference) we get 0.9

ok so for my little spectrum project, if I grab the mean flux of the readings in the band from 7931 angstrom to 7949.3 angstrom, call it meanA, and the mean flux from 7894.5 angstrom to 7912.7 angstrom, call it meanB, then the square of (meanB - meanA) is 1.1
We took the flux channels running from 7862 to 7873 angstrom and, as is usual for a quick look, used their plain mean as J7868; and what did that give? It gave 5.77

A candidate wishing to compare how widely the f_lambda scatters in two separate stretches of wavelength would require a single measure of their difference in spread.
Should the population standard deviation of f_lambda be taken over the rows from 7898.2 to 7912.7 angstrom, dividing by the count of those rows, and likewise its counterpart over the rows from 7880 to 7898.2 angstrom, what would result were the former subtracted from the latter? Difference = 0.0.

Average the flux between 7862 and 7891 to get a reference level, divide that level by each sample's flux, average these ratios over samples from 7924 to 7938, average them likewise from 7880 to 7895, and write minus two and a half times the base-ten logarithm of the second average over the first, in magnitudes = -0.1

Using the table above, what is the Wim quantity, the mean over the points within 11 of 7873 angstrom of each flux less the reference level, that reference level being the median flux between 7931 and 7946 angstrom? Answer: 0.8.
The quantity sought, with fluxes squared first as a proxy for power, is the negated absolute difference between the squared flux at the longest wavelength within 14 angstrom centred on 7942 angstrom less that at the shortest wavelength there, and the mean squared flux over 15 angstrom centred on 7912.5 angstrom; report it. -28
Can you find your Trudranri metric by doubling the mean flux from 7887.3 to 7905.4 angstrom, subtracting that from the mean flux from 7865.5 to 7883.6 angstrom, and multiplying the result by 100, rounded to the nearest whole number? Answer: -413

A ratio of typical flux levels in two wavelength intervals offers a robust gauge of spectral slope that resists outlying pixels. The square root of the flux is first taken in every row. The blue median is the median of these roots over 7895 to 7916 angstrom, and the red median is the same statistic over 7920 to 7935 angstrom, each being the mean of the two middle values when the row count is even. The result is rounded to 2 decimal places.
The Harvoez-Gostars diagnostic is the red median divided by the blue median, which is 1.17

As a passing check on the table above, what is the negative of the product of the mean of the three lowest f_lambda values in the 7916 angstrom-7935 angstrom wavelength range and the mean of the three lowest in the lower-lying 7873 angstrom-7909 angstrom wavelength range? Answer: -26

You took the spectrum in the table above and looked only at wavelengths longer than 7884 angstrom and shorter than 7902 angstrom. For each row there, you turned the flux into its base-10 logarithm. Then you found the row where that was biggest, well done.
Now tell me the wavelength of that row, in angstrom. 7885.45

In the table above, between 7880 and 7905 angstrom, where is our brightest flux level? 7885.45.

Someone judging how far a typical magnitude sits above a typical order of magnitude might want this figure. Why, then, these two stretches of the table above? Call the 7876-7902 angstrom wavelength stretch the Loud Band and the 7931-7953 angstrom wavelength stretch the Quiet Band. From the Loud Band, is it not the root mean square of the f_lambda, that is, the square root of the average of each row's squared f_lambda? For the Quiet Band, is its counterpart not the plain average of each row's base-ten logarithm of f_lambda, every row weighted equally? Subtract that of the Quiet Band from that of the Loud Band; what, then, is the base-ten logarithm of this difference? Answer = 0.721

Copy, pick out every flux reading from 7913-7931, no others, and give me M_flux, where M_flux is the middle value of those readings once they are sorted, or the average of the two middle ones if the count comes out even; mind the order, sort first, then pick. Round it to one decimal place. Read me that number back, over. 5.4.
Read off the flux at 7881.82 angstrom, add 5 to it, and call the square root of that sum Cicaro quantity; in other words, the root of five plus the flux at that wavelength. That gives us 3.30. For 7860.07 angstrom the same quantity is 3.28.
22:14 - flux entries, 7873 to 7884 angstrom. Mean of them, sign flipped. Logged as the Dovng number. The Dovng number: -6.6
